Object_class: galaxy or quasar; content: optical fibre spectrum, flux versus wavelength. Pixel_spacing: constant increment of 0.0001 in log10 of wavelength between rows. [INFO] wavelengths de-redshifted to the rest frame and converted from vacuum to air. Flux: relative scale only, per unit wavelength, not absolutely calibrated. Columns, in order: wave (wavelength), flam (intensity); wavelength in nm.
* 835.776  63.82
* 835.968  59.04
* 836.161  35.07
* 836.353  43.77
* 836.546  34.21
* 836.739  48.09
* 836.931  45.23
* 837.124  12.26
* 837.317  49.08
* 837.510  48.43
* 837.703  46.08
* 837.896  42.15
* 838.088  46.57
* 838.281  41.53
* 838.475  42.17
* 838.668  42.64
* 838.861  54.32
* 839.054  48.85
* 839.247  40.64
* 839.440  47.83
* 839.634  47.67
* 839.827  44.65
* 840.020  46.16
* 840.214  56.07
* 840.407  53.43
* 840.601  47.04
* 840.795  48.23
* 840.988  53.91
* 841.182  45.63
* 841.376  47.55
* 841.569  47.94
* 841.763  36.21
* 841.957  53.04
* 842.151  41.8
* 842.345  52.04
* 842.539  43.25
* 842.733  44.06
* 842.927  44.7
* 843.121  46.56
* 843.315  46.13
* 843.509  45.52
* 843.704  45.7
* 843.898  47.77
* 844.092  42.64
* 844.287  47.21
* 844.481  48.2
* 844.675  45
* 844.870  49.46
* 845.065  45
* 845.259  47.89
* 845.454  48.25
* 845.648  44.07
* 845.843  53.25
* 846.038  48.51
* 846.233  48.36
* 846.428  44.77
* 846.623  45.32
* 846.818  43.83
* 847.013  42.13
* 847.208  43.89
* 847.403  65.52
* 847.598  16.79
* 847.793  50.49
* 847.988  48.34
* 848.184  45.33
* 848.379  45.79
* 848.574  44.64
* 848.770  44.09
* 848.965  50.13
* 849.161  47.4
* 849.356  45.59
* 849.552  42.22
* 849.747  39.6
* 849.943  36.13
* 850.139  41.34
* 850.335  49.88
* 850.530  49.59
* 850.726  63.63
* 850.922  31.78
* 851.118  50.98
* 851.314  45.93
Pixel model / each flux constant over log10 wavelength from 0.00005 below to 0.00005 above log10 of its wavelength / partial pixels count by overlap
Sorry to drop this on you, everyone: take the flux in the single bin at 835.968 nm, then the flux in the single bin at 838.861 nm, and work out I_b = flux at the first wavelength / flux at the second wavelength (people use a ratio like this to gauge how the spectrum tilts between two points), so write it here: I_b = 1.09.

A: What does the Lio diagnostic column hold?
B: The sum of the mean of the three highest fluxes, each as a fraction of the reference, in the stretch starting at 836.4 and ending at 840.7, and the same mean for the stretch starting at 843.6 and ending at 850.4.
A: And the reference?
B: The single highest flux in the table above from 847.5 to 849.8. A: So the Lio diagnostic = 2.20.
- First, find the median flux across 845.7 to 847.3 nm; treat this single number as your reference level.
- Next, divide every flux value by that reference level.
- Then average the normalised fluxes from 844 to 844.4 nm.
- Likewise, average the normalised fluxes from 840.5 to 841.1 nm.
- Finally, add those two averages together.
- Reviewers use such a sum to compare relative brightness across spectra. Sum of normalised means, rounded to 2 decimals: 2.10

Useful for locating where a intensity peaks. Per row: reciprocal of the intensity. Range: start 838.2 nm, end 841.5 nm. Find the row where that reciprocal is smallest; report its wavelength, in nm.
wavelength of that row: 840.214 nm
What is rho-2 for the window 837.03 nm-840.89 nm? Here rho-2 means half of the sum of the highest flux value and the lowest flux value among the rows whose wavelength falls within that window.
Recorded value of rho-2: 34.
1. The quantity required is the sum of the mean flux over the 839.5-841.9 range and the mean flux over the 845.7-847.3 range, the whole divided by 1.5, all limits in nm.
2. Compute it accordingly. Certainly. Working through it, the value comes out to 62.8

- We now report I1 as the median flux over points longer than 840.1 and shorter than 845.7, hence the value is 47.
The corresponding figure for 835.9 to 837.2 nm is 44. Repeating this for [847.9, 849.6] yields 46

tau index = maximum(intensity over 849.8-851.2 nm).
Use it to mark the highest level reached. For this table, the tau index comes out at 63.63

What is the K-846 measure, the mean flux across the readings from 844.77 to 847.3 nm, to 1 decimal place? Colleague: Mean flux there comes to 46.5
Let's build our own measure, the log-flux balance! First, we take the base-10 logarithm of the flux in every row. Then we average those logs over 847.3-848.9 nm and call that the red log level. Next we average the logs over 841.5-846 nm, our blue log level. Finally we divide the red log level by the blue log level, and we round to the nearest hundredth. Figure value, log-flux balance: 0.98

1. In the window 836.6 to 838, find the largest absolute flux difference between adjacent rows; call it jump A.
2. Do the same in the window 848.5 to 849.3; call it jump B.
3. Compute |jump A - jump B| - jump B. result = 25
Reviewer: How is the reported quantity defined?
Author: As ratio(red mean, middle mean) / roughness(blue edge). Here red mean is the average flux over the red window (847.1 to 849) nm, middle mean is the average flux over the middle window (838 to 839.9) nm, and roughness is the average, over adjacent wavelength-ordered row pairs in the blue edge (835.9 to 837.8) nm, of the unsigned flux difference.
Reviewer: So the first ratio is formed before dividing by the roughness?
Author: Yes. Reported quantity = 0.068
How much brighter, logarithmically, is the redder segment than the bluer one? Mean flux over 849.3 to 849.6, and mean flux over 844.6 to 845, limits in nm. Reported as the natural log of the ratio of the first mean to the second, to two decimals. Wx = -0.07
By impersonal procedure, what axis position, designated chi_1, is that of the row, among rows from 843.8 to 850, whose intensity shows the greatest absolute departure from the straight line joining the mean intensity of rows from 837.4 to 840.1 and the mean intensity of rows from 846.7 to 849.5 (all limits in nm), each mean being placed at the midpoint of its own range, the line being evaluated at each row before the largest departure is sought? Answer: 847.598 nm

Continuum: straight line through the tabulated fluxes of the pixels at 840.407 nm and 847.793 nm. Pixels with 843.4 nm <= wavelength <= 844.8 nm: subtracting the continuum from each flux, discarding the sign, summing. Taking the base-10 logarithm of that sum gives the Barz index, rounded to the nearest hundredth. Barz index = 1.62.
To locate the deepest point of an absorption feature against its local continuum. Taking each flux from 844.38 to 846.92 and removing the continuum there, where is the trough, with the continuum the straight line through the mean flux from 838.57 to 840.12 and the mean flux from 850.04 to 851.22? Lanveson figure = 846.818 nm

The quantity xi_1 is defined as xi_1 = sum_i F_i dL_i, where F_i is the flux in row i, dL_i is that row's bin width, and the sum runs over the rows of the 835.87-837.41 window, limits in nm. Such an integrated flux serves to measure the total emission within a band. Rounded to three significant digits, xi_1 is 62.9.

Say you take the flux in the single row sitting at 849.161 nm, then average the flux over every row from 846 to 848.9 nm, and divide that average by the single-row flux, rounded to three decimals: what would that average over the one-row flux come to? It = 0.953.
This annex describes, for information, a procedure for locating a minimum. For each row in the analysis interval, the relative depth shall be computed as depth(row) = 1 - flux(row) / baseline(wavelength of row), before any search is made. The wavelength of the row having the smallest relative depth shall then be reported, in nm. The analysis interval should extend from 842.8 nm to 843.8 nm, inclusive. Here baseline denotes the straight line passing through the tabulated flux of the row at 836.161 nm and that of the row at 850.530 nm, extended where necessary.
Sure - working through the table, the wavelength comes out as 843.121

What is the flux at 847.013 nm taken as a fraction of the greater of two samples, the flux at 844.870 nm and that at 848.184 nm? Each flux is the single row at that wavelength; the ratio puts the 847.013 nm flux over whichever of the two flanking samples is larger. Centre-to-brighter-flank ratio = 0.85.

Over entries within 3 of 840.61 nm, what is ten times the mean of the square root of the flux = 68.18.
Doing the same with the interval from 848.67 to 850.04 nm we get 65.94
